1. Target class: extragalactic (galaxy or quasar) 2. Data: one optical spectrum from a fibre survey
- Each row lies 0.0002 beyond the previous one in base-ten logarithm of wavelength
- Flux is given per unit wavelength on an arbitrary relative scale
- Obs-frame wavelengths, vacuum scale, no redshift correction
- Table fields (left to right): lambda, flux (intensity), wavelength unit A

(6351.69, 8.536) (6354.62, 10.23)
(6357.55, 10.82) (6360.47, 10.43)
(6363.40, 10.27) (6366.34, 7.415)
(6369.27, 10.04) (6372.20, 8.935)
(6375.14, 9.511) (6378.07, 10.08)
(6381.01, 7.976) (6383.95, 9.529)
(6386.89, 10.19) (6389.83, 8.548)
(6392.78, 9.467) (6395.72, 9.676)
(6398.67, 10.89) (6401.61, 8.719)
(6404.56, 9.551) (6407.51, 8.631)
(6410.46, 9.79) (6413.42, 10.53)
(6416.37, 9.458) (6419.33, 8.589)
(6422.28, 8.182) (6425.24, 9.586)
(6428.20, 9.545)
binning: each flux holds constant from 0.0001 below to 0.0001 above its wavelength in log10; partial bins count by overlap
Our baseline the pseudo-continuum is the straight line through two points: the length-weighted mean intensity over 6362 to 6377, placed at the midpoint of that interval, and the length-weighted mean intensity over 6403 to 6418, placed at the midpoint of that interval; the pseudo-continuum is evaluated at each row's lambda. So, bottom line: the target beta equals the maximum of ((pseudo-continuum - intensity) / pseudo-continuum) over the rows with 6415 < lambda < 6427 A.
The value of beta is 0.15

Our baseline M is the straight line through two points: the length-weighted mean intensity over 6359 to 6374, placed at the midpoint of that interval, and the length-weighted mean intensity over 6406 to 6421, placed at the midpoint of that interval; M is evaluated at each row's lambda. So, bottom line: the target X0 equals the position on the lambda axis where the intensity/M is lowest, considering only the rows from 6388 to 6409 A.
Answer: 6389.83 A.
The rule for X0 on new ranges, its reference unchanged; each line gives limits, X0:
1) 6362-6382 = 6366.34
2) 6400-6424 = 6422.28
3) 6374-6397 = 6381.01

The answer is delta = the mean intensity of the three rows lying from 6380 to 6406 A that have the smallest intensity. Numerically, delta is 8.41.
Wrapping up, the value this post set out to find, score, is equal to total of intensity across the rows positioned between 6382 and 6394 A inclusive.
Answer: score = 38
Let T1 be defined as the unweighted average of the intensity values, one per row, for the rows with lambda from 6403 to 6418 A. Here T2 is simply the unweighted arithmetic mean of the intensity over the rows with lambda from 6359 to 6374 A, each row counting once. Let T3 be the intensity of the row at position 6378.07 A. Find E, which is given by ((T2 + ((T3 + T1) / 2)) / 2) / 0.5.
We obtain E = 19.3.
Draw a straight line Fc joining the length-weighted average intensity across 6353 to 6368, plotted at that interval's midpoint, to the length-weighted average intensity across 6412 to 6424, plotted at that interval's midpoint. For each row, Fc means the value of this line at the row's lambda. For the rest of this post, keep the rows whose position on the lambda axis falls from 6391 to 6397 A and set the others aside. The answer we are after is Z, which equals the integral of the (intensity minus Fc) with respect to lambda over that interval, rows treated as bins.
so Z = 0.4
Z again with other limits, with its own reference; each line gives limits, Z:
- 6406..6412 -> -0.4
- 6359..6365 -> 2.9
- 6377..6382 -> -2.8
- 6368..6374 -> -1.4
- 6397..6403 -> 2.6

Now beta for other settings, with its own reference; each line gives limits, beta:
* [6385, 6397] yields 0.09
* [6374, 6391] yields 0.15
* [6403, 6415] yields 0.10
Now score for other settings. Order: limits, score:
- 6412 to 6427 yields 46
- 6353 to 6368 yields 49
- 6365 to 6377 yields 36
